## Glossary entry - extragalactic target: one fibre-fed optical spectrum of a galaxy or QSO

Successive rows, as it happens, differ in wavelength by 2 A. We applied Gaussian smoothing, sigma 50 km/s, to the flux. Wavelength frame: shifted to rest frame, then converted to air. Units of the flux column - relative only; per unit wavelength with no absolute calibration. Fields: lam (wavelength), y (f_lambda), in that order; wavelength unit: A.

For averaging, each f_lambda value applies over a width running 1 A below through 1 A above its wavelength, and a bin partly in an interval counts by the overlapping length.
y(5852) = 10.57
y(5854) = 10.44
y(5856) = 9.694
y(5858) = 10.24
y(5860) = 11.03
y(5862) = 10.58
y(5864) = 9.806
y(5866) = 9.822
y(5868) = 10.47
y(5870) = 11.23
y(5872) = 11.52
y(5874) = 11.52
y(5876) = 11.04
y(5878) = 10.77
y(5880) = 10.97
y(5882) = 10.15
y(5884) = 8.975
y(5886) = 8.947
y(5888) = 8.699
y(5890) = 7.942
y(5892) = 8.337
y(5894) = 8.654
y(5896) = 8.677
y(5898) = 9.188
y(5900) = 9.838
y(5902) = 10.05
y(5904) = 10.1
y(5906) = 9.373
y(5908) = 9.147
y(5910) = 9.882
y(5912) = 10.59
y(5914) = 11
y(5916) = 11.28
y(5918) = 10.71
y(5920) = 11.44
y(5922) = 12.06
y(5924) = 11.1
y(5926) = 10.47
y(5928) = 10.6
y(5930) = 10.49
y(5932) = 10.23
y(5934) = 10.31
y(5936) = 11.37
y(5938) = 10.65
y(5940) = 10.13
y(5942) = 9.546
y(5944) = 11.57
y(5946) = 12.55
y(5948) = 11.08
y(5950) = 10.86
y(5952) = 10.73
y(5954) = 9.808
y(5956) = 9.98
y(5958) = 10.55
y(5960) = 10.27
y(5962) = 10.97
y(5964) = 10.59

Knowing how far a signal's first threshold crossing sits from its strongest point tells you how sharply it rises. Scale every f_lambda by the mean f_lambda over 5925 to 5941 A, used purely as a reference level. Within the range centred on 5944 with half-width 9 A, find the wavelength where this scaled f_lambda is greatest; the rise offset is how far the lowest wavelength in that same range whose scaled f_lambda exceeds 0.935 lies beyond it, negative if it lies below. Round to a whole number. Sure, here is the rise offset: -10 A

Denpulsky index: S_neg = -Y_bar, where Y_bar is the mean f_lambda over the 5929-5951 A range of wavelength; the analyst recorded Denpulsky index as -10.8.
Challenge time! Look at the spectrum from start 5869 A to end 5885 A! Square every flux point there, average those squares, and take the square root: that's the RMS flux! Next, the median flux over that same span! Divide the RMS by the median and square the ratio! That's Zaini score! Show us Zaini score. 0.96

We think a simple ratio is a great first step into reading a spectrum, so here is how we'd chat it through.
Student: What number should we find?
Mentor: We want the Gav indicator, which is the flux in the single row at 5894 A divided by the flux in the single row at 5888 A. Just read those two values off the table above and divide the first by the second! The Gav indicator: 0.99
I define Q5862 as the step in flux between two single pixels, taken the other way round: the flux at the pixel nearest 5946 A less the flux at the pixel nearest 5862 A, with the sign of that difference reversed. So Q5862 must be -1.97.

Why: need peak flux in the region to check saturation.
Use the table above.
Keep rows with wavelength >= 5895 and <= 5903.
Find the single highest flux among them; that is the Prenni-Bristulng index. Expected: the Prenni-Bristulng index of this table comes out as 10.05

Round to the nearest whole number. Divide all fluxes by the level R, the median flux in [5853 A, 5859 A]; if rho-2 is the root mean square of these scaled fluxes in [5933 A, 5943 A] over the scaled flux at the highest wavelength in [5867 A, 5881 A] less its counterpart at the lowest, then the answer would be 21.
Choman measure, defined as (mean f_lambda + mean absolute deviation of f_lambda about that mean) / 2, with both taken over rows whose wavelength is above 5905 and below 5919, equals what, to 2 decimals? 5.49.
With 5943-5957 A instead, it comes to 5.81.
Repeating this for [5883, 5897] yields 4.44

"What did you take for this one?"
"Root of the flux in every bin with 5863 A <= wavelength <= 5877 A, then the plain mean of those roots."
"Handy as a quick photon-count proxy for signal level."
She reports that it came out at 3.28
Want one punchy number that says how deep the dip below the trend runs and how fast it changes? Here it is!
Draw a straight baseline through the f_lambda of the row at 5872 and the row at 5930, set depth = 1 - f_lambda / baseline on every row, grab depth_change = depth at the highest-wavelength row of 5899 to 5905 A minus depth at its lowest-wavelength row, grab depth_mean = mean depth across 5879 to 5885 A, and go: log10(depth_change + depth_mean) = -1.07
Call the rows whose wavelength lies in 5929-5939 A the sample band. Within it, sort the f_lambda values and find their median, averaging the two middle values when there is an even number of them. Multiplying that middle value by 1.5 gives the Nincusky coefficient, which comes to 15.7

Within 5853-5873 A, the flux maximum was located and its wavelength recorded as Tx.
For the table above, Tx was 5872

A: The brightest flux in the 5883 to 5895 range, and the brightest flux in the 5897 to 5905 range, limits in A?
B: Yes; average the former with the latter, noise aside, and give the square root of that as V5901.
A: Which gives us 3.09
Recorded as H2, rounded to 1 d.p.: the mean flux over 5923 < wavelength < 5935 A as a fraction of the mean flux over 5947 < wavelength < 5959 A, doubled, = 2.0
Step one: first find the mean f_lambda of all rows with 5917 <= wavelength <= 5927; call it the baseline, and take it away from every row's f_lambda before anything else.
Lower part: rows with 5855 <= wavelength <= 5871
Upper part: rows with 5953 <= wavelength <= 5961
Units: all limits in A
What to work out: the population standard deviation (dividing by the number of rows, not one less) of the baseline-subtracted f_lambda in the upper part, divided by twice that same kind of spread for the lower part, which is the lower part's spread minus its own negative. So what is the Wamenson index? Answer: 0.26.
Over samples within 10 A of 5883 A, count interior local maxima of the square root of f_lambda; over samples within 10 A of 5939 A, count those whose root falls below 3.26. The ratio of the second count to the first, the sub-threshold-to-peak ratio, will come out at 5.0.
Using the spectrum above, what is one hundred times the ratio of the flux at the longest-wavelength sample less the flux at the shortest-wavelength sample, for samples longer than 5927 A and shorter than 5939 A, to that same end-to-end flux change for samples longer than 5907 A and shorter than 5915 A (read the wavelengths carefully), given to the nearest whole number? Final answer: 3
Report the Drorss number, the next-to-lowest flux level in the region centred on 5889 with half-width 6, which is 8.337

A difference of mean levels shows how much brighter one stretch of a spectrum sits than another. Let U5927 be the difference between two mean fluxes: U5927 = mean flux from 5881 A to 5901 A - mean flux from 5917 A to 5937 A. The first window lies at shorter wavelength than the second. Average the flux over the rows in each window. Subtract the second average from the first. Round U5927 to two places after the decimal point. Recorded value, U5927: -1.94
